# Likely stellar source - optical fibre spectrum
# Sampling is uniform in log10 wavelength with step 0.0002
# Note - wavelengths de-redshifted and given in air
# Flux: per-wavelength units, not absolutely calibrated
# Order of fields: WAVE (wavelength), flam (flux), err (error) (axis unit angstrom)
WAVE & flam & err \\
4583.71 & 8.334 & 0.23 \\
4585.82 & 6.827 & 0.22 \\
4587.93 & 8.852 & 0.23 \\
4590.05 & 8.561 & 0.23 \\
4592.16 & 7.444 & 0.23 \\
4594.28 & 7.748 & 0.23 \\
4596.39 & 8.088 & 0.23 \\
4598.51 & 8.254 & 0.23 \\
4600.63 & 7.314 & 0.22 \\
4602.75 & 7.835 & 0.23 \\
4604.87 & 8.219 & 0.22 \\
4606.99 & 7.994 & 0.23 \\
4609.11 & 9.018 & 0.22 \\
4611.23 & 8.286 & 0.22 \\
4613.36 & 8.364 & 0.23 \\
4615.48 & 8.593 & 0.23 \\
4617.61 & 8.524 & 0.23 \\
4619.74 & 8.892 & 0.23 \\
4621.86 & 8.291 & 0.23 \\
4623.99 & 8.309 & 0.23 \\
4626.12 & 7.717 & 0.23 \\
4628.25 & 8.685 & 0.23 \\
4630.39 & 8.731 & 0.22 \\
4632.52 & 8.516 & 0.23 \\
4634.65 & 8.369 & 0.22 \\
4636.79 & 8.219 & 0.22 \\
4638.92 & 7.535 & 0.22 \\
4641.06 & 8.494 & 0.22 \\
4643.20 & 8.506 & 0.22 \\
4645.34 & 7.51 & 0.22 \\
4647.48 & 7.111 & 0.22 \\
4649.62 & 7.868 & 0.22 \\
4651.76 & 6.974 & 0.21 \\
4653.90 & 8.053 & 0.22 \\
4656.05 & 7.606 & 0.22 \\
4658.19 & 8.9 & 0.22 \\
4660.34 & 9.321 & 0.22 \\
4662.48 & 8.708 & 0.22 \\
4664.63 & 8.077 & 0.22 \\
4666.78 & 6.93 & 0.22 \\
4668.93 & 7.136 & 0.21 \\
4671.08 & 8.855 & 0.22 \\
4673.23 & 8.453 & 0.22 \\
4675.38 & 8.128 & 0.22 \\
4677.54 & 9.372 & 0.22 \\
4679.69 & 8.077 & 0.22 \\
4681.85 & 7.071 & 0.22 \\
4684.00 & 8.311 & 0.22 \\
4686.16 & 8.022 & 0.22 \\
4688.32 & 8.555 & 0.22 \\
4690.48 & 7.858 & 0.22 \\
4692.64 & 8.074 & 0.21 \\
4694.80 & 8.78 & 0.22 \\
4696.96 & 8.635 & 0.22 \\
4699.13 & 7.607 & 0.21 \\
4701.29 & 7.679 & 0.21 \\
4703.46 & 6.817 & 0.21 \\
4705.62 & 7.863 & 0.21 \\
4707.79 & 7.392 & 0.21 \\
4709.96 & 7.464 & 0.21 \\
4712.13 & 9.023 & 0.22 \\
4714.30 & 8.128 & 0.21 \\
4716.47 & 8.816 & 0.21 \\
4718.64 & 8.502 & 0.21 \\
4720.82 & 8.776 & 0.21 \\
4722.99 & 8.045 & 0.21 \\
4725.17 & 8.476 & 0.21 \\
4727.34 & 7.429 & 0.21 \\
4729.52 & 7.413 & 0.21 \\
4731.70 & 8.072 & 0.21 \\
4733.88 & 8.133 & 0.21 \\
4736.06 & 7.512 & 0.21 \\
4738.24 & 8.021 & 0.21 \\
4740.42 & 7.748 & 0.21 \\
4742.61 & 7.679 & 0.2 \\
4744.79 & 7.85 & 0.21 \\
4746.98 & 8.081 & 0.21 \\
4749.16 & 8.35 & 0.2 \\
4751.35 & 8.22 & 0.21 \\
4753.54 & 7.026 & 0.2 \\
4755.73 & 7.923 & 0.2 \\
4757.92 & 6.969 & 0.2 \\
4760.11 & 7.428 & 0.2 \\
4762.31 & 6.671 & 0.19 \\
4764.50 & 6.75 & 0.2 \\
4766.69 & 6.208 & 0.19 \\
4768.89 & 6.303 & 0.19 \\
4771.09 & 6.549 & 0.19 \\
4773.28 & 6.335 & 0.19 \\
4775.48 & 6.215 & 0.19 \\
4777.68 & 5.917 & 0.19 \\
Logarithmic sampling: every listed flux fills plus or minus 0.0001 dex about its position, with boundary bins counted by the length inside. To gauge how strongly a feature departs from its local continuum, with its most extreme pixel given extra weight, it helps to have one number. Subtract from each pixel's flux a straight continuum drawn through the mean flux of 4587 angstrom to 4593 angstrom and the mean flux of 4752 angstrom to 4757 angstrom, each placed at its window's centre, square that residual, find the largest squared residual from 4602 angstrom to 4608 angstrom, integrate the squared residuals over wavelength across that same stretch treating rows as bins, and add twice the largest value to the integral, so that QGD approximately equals 0.7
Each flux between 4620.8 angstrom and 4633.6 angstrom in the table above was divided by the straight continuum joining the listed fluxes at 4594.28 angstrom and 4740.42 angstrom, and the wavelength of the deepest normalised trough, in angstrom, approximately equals 4626.12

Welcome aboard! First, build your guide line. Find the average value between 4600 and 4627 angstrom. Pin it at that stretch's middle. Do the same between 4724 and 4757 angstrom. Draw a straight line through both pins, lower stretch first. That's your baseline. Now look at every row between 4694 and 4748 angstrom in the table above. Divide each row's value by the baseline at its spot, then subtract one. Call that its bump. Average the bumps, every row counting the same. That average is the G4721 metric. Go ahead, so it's 0.009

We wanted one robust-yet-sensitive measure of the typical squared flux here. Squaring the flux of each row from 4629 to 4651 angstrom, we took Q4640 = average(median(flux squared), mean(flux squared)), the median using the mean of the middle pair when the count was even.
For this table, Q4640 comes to 67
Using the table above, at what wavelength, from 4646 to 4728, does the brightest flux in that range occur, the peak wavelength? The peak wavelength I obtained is 4677.54 angstrom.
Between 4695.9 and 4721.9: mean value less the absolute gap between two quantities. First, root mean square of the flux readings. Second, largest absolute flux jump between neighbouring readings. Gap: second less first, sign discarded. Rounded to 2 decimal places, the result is 1.53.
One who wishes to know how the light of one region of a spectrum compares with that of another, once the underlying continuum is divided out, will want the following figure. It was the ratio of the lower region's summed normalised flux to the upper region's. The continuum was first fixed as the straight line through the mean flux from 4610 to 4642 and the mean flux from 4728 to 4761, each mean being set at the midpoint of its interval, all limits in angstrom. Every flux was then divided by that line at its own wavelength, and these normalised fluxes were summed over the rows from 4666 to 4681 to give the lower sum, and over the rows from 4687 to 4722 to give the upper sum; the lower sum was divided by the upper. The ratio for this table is 0.43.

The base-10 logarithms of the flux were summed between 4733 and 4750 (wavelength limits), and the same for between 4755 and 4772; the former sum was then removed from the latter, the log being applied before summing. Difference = -0.51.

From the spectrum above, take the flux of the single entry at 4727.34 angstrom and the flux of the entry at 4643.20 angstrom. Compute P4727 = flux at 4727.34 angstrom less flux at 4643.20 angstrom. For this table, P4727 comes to -1.1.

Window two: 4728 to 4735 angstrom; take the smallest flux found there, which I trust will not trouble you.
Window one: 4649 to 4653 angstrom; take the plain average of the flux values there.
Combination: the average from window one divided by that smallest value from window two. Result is 1.00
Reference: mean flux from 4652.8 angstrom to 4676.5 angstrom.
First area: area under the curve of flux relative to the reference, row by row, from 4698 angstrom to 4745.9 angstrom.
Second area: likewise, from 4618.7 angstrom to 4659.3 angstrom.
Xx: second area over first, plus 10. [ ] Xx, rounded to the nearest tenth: 10.9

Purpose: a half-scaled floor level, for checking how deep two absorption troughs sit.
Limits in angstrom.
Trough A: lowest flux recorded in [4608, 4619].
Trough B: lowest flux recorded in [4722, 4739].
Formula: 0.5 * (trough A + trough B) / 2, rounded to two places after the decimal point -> 3.92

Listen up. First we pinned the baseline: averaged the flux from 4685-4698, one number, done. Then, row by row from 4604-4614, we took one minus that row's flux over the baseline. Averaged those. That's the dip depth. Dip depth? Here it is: -0.007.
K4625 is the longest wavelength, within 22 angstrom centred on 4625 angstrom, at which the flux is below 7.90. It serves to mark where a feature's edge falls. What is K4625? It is 4626.12 angstrom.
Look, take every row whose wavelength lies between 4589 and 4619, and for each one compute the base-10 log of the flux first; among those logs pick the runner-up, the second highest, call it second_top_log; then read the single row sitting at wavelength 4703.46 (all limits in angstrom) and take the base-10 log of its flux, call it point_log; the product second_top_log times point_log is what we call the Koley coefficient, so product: 0.779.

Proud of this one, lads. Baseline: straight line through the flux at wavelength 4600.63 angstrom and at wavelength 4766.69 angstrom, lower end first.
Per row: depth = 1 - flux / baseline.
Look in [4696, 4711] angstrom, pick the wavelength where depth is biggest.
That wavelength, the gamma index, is 4703.46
